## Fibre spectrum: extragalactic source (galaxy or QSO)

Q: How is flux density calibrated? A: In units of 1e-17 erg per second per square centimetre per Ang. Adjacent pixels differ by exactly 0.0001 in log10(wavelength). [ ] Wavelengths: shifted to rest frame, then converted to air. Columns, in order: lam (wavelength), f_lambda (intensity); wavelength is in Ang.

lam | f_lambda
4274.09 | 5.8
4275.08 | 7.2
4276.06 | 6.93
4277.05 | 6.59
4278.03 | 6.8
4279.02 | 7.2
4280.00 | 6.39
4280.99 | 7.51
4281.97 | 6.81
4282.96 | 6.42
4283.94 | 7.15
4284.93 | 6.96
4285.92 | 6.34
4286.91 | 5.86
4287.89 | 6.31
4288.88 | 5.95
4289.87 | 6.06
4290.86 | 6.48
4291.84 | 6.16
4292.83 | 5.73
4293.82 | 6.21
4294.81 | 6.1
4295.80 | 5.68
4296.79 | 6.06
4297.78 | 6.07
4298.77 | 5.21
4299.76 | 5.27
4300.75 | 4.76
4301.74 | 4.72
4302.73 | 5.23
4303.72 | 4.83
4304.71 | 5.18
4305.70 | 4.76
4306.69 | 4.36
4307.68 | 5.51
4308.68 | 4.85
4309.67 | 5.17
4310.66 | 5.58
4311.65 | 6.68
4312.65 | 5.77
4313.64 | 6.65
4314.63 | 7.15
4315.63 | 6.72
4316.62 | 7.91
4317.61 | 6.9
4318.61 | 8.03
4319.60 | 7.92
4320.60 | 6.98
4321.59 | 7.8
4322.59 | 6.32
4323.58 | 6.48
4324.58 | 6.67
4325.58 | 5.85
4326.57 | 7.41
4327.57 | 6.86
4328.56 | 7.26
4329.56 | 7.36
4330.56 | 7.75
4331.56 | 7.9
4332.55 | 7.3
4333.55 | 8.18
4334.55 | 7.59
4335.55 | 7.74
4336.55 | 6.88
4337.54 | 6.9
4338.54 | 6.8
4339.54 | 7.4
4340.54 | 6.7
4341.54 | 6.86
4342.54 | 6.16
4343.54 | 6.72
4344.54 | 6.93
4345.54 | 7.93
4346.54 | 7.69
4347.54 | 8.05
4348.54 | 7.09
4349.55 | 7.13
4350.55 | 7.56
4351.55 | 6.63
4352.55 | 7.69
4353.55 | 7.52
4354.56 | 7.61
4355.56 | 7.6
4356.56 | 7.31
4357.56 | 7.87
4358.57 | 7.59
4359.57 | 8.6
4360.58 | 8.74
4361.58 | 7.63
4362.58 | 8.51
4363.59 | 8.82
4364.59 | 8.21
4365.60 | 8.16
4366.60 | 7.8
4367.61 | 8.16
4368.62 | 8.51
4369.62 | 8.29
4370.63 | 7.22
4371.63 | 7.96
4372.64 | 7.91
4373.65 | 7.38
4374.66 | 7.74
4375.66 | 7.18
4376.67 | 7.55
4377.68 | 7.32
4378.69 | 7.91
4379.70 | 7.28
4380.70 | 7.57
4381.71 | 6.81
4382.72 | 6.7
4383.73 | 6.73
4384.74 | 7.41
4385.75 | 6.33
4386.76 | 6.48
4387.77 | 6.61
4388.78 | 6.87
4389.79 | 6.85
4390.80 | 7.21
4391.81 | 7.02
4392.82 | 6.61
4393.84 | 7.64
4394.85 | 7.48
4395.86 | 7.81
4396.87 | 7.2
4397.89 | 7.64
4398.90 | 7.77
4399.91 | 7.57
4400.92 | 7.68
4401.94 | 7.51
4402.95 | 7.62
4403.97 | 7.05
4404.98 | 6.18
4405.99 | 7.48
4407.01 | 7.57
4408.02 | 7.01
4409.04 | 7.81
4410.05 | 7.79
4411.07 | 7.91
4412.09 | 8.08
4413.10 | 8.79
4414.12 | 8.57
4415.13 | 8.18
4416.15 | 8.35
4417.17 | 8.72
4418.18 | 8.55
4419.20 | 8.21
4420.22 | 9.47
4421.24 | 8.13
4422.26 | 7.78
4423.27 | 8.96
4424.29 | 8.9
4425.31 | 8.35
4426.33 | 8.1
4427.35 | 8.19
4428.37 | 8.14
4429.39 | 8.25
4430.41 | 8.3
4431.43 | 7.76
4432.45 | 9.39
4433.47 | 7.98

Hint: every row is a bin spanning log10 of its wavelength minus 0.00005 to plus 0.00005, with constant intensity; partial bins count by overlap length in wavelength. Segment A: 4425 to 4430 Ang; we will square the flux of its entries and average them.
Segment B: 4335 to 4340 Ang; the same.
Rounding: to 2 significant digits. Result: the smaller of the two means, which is 51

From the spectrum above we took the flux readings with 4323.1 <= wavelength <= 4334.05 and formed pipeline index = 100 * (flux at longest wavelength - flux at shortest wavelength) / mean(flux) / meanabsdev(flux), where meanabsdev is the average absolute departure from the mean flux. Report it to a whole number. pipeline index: 45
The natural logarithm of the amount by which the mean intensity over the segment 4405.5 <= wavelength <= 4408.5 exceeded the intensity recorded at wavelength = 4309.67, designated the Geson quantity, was 0.78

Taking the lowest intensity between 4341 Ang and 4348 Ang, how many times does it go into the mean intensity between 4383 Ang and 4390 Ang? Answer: 1.10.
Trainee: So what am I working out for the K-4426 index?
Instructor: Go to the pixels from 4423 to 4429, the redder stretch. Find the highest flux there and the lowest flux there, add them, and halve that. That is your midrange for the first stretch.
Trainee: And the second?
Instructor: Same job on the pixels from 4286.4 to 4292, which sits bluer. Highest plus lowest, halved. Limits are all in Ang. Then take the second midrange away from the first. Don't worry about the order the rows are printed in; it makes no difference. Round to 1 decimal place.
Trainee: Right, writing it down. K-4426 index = 2.4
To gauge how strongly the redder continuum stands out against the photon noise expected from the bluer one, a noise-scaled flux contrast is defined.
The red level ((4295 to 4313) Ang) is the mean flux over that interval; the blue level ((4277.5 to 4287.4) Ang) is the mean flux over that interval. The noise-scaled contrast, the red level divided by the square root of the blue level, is 2.05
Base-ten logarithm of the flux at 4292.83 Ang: 0.758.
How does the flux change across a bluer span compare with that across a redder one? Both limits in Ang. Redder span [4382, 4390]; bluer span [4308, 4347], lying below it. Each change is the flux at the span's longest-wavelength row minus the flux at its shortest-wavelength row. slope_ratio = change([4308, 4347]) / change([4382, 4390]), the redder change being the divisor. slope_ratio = 18.9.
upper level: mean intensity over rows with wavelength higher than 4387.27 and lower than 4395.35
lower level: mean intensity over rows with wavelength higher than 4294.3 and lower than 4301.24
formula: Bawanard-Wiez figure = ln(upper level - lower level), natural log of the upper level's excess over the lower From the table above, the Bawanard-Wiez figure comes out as 0.37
